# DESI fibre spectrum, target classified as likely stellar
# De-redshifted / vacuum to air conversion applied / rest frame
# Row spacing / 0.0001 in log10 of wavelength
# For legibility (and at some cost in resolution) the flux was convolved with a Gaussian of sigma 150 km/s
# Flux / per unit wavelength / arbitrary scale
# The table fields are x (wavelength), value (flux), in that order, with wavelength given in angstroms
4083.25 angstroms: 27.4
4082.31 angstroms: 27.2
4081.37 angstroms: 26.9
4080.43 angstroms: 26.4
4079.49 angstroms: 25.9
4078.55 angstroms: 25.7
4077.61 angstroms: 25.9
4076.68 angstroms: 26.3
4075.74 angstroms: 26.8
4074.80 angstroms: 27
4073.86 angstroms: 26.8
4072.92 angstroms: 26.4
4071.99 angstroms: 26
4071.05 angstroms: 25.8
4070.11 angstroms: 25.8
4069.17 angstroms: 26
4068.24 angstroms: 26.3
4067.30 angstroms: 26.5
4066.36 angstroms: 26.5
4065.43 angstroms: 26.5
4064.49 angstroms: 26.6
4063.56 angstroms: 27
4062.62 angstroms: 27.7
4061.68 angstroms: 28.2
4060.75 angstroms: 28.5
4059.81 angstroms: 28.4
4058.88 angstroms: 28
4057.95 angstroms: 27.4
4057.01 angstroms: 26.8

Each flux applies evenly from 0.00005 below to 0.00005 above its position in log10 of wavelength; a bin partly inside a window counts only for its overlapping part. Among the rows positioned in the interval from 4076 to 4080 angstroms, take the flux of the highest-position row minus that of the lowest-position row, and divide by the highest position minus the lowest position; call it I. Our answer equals -0.14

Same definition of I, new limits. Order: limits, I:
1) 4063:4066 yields -0.27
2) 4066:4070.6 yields -0.19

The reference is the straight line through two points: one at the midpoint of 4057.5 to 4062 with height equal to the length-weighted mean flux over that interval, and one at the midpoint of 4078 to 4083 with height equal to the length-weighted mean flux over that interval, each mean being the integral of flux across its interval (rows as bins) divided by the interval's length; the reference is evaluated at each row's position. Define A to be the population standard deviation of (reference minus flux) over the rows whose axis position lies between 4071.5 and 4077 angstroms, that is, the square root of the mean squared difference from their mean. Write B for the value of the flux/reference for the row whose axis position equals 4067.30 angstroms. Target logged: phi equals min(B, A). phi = 0.42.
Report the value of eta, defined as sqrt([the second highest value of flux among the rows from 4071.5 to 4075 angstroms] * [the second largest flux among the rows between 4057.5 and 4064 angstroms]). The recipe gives 27.59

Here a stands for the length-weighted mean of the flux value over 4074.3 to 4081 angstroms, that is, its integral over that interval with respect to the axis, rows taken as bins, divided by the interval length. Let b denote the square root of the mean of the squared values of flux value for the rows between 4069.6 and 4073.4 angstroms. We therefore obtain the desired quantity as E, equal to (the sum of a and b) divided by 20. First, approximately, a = 26.3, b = 26.0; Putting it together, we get 2.62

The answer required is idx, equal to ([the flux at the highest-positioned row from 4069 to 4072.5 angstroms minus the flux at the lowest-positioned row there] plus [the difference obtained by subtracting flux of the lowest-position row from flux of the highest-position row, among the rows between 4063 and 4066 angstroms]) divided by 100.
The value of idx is -0.005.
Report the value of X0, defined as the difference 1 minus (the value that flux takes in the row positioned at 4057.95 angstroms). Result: -26.4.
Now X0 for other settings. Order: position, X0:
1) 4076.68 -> -25.3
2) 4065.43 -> -25.5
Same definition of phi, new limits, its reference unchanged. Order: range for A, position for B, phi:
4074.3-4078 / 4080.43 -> 0.34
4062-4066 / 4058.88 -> 0.39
